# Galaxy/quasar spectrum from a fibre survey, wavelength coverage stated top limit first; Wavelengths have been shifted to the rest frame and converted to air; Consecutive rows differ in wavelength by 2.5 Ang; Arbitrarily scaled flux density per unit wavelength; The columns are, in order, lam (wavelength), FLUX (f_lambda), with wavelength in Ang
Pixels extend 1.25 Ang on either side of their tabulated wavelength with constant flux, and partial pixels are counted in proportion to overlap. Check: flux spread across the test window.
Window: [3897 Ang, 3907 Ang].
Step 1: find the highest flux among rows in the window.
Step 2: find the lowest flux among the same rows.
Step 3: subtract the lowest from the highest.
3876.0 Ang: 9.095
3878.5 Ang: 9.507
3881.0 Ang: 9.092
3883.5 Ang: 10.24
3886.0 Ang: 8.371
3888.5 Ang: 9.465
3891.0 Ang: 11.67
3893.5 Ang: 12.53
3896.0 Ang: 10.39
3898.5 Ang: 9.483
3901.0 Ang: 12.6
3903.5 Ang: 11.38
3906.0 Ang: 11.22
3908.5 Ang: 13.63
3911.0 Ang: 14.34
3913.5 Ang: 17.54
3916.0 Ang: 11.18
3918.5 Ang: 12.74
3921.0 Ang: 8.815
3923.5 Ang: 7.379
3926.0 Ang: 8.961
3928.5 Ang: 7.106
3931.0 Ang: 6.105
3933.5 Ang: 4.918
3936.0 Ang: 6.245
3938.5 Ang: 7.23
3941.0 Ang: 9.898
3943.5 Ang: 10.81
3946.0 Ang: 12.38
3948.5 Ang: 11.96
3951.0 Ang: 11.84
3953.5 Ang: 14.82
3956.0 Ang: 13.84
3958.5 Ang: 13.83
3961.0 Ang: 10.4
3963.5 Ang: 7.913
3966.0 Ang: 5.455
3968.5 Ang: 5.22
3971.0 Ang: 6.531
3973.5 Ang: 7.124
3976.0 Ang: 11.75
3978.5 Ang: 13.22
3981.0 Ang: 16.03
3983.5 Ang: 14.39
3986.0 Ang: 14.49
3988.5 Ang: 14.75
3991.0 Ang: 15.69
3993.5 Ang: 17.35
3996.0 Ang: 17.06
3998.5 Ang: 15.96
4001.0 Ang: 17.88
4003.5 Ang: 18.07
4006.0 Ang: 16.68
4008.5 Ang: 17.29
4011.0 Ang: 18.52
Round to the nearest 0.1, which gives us 3.1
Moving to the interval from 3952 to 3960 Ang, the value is 1.0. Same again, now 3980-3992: 1.6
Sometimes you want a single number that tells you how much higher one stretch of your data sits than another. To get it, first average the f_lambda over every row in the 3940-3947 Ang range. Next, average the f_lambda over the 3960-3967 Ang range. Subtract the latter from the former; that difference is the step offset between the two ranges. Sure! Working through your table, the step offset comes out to 3.1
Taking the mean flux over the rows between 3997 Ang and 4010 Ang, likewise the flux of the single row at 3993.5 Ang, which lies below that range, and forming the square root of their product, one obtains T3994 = 17.3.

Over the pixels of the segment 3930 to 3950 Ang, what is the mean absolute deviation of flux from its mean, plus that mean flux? 11.3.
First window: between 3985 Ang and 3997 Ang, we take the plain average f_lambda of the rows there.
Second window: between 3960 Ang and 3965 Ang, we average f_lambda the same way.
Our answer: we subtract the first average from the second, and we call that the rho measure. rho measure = -7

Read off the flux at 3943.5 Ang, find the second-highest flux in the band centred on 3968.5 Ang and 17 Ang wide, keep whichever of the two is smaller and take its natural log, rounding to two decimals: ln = 2.34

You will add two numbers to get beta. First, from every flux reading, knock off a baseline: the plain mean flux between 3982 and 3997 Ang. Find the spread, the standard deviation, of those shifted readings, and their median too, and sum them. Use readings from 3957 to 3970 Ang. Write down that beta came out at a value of -4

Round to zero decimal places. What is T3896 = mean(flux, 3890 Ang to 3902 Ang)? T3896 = 11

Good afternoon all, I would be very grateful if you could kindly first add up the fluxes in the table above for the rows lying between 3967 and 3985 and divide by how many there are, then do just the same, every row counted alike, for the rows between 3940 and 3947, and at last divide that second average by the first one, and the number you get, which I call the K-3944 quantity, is 1.04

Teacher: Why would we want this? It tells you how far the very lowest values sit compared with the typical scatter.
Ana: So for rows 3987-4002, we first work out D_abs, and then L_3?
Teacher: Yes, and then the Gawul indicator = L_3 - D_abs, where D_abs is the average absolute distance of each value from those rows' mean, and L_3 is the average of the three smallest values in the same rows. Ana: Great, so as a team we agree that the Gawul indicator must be 14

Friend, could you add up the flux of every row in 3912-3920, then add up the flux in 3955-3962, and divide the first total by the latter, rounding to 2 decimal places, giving 1.09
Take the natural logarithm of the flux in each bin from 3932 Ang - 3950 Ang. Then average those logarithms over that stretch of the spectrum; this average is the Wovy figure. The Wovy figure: 2.15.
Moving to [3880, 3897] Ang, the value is 2.32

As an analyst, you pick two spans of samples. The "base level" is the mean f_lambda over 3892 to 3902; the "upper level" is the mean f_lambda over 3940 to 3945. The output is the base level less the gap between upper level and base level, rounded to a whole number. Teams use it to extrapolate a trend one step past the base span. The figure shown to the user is 12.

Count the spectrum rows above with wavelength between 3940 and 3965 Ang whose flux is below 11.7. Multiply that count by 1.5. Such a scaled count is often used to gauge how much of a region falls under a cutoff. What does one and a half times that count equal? 6.0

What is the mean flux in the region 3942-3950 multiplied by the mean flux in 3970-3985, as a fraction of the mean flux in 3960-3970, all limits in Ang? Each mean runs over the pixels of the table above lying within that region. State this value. 19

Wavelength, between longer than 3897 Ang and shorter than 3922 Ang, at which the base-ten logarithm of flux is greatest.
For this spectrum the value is 3913.5 Ang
